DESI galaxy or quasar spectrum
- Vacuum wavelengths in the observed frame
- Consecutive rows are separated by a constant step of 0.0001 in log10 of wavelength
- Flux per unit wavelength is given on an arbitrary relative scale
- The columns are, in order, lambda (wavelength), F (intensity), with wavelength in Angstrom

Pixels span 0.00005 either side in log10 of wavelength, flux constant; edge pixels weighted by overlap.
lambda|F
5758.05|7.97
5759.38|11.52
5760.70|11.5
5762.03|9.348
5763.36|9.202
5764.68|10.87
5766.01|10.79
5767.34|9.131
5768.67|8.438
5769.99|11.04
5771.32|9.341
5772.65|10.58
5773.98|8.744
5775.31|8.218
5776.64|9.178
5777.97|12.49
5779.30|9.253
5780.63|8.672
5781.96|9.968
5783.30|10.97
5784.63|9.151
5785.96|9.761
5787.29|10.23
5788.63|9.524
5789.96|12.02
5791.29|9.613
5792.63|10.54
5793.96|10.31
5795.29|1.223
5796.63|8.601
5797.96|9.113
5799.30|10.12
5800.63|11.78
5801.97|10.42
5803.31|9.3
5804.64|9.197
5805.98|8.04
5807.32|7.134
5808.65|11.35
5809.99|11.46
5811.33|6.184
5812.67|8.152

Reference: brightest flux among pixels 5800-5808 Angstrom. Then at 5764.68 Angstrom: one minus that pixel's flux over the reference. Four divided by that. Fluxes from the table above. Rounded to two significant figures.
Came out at 52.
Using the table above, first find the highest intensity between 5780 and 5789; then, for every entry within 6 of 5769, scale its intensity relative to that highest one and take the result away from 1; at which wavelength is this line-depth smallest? 5769.99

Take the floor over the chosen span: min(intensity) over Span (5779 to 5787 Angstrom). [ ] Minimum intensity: 8.672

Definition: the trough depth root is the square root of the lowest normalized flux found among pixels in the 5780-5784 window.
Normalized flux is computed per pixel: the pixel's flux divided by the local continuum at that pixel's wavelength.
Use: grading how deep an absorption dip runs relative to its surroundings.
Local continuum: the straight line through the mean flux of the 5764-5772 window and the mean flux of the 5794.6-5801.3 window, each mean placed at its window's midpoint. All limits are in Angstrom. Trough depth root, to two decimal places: 0.97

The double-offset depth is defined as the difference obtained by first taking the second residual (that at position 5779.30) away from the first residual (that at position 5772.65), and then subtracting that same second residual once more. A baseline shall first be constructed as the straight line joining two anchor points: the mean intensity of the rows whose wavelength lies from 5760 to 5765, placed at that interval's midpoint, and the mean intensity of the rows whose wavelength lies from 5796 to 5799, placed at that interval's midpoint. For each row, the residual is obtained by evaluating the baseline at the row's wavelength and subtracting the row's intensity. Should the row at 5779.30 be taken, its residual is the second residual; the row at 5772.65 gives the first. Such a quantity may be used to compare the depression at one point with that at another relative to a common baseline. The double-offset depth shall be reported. -1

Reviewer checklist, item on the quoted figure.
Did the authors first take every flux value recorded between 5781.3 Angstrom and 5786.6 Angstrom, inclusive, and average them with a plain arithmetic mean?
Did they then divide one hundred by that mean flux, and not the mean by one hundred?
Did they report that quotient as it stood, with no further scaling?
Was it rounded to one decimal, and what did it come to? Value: 10.0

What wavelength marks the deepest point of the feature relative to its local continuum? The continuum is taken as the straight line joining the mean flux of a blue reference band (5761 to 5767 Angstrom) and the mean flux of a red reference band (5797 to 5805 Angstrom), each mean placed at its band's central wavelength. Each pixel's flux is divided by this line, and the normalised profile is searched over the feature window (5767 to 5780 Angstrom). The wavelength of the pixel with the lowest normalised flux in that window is 5775.31 Angstrom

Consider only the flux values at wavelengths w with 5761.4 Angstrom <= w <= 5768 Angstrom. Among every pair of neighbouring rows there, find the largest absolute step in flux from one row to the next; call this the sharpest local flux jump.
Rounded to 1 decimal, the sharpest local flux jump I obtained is 1.7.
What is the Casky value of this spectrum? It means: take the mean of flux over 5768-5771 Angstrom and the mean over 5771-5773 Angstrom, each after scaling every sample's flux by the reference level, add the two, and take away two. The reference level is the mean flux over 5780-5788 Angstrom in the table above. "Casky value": 0.01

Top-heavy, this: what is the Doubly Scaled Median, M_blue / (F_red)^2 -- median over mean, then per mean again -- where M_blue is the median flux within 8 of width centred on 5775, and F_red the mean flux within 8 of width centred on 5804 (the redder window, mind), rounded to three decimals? 0.107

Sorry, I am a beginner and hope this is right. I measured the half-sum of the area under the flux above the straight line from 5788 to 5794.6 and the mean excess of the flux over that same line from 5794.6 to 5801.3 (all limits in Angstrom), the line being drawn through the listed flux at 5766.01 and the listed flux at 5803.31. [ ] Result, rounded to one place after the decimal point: 1.4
